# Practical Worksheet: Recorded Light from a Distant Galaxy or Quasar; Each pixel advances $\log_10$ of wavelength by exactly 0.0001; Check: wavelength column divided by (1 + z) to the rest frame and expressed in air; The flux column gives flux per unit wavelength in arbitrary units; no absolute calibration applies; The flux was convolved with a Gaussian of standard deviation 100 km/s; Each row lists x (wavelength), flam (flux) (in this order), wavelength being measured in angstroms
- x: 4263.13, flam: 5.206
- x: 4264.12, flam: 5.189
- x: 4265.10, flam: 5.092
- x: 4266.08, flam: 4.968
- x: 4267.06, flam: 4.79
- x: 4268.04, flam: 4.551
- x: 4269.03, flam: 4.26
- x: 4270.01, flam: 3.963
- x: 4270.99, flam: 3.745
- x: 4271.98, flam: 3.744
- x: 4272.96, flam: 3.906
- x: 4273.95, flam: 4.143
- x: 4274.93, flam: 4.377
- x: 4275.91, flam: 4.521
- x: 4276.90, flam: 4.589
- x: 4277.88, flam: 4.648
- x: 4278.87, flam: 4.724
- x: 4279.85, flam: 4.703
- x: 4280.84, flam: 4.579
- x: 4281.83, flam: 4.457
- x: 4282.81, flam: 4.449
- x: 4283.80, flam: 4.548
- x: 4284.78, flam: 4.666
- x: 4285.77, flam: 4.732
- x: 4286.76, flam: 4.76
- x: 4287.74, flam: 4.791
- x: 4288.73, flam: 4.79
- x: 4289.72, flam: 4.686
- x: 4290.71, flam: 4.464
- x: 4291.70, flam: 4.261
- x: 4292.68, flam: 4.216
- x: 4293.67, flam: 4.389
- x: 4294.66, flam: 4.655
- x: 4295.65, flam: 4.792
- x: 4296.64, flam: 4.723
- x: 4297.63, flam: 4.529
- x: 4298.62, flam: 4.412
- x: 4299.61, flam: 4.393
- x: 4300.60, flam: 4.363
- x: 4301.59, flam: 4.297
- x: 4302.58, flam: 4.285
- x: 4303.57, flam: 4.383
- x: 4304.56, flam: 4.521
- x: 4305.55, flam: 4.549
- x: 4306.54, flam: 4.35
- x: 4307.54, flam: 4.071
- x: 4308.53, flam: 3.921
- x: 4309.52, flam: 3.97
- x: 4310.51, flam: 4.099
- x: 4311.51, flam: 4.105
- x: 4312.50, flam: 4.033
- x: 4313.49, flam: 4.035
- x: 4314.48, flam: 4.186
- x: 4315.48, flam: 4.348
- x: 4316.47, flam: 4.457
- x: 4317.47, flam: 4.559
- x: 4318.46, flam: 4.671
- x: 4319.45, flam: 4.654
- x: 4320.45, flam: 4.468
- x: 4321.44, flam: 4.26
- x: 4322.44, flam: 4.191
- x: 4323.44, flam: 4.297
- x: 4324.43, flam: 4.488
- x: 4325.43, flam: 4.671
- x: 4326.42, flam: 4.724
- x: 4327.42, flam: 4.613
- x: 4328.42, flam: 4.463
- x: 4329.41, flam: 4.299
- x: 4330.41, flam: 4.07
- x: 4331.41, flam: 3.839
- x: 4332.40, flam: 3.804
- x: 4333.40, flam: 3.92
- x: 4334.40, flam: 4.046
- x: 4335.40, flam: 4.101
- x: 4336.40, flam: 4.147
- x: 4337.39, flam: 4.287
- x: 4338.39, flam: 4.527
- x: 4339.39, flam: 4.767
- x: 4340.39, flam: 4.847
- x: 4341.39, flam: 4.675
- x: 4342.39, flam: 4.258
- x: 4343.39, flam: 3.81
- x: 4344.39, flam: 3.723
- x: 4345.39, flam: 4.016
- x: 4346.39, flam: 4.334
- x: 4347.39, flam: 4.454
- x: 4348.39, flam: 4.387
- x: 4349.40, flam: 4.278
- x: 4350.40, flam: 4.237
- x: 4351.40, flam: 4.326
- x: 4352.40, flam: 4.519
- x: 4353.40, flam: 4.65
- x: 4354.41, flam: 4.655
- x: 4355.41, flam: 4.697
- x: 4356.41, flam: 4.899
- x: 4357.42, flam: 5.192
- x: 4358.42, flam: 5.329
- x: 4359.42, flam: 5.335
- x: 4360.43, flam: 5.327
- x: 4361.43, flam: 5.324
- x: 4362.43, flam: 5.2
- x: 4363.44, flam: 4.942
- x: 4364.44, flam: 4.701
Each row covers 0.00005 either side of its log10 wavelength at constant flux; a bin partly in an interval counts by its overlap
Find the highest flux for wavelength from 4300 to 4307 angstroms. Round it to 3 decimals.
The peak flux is 4.549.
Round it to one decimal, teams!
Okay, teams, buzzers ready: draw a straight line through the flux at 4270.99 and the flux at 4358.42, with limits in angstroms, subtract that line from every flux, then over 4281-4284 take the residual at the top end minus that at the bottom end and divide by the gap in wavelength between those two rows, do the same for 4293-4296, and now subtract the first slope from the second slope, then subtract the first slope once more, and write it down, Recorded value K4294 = 0.1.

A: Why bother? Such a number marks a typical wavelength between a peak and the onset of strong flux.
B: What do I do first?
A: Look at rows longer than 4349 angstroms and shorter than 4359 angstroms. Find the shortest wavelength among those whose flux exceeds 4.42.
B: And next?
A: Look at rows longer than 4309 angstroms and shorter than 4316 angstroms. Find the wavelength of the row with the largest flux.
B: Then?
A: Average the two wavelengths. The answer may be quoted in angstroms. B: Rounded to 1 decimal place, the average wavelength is 4333.9 angstroms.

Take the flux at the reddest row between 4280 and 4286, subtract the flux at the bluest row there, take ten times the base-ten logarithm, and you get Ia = -8.2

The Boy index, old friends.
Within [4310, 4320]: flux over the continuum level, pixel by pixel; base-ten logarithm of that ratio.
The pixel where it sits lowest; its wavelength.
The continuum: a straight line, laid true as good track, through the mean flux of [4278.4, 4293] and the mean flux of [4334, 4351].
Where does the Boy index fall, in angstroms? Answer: 4312.50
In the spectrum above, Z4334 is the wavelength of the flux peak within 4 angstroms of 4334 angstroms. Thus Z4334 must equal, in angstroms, 4337.39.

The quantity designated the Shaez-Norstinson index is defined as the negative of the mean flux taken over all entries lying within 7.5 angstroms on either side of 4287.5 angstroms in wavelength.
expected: -4.56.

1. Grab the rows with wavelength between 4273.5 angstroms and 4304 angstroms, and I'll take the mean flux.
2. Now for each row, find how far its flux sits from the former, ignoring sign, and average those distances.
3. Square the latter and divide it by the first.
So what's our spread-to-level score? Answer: 0.0057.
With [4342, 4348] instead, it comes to 0.0152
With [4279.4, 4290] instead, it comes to 0.0023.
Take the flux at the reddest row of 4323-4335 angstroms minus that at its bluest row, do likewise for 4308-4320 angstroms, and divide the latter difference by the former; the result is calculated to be -2.9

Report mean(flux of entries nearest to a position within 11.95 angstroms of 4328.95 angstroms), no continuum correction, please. 4.36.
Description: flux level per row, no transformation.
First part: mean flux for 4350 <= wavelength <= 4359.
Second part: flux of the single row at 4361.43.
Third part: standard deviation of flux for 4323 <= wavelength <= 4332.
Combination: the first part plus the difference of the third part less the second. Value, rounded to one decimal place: -0.3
